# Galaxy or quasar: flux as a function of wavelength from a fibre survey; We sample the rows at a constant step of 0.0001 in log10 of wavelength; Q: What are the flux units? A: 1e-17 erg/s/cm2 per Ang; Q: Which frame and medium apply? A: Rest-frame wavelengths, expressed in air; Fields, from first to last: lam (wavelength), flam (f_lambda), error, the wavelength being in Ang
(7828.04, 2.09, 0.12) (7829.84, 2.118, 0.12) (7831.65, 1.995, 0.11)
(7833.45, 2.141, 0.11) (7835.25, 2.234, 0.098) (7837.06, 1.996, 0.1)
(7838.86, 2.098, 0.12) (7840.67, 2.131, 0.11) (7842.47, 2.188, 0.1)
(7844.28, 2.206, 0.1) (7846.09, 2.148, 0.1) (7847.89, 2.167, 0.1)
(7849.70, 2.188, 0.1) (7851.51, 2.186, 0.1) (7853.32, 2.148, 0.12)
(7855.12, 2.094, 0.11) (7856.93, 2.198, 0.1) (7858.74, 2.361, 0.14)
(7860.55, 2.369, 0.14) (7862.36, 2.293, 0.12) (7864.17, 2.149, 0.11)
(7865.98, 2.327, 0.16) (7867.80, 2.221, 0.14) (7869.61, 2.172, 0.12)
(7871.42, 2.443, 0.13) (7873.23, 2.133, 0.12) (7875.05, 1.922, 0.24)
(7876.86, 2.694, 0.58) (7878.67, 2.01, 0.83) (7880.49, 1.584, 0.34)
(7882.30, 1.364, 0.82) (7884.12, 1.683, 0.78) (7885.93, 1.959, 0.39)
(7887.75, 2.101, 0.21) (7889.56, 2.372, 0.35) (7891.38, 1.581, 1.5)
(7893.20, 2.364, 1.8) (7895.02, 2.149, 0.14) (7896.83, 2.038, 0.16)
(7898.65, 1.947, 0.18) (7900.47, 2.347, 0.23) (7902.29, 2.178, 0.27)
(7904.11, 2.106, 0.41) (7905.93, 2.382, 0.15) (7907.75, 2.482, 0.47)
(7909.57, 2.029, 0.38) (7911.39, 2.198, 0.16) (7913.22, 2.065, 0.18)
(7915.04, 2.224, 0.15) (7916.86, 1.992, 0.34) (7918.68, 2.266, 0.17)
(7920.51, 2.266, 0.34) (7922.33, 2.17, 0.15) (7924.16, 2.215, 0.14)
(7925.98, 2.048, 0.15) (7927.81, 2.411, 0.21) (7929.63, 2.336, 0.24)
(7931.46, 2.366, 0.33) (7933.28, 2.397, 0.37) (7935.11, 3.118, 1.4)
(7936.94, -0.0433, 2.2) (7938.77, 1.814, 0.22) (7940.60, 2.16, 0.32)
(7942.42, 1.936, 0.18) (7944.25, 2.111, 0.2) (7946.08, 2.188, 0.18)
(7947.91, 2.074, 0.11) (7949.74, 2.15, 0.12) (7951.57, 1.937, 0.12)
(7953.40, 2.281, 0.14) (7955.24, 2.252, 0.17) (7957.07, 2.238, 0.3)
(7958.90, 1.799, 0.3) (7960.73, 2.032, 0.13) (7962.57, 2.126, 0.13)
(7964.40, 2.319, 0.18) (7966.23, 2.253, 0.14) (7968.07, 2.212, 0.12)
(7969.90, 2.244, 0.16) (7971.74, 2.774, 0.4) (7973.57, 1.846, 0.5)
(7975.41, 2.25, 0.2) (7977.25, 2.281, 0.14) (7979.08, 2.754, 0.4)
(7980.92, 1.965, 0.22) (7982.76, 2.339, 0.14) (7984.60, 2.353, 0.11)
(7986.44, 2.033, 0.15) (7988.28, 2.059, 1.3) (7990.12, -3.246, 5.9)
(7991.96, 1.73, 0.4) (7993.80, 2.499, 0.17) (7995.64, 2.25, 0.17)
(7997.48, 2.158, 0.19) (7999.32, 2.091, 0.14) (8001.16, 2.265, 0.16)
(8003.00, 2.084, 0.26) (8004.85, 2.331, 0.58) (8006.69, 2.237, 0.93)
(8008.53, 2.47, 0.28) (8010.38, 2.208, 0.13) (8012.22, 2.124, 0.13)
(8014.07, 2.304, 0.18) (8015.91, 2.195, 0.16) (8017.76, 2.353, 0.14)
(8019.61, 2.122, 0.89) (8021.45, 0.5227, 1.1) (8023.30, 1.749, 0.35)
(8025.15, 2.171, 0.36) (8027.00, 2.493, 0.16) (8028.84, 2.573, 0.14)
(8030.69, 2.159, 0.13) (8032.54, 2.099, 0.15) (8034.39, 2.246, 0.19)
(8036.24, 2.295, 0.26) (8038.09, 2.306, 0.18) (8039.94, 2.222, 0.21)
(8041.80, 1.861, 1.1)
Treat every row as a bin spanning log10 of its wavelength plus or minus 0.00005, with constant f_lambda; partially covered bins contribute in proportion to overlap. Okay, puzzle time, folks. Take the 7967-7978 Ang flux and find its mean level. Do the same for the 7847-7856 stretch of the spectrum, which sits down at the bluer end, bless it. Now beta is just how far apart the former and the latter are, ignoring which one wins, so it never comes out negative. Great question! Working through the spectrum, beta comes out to 0.11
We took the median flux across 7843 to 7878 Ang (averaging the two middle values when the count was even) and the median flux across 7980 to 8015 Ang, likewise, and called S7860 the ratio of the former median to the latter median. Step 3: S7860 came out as 0.991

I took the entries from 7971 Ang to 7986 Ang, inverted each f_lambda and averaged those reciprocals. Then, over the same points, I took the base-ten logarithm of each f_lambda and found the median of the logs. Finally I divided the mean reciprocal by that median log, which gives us 1.21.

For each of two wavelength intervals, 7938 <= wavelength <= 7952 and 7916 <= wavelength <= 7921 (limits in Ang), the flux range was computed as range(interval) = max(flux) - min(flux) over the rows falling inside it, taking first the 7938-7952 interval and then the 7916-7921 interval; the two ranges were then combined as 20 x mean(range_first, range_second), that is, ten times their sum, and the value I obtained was 6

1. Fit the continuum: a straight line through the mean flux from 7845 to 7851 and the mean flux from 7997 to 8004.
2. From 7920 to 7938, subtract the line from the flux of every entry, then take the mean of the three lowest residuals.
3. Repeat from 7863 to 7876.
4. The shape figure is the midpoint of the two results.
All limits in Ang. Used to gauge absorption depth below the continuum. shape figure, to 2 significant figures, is -0.43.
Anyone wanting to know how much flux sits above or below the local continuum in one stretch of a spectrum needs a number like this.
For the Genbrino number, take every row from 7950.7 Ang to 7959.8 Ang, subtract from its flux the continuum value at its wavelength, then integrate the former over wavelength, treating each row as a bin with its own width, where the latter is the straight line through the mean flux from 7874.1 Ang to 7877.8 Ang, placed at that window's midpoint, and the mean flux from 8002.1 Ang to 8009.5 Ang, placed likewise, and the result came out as -1.7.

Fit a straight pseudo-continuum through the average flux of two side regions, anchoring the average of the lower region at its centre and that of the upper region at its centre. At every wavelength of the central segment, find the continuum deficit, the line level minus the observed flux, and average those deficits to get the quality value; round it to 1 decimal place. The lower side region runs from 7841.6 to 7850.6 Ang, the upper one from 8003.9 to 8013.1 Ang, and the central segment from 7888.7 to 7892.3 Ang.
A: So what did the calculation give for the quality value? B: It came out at 0.2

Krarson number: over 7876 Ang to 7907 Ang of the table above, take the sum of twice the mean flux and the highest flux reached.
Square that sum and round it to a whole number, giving 46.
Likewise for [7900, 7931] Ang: 48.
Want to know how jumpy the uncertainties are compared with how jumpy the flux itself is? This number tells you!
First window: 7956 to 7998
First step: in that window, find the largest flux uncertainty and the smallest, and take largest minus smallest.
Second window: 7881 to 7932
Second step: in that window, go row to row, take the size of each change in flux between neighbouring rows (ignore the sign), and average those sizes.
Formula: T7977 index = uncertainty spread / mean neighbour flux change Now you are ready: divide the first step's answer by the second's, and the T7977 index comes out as 25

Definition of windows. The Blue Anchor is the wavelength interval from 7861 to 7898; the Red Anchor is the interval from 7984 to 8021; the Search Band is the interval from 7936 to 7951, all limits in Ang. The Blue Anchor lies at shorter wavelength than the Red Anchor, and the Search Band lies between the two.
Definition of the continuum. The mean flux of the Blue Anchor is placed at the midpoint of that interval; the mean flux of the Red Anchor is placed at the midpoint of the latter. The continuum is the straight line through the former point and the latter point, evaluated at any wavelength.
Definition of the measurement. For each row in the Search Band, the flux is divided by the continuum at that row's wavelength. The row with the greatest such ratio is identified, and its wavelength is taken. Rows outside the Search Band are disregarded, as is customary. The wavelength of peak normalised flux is 7946.08 Ang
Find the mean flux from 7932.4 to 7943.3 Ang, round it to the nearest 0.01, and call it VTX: 1.90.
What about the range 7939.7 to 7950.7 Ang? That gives 2.10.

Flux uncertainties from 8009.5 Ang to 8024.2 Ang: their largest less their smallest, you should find 0.97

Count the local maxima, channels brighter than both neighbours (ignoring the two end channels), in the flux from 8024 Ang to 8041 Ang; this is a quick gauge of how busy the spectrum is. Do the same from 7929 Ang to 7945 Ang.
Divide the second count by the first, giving 1.0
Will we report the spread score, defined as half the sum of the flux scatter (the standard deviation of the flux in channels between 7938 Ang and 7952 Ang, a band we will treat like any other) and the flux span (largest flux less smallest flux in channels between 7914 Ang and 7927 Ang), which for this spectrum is 0.20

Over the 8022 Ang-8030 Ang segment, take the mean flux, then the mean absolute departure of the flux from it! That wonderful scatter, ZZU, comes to 0.29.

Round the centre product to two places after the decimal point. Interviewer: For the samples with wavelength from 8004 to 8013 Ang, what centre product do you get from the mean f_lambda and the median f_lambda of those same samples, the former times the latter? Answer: 5.09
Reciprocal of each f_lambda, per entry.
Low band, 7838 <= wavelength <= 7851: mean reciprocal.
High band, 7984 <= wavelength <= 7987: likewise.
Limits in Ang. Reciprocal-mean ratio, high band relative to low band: 0.99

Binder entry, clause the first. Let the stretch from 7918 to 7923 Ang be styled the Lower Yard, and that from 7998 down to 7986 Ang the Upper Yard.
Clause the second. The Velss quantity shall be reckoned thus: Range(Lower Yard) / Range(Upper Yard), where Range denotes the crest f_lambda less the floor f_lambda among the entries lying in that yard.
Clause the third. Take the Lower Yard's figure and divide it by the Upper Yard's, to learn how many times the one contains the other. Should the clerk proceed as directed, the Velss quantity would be 0.02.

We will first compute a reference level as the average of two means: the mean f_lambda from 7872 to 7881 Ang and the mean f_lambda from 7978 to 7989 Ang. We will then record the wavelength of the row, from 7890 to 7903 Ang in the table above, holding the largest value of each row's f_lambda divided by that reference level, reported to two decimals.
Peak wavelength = 7893.20 Ang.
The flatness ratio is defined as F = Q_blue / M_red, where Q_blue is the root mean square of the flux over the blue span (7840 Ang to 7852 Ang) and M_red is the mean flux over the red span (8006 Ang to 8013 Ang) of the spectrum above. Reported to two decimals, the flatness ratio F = 0.96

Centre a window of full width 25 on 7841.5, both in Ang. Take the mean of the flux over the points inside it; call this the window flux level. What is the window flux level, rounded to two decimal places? 2.14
